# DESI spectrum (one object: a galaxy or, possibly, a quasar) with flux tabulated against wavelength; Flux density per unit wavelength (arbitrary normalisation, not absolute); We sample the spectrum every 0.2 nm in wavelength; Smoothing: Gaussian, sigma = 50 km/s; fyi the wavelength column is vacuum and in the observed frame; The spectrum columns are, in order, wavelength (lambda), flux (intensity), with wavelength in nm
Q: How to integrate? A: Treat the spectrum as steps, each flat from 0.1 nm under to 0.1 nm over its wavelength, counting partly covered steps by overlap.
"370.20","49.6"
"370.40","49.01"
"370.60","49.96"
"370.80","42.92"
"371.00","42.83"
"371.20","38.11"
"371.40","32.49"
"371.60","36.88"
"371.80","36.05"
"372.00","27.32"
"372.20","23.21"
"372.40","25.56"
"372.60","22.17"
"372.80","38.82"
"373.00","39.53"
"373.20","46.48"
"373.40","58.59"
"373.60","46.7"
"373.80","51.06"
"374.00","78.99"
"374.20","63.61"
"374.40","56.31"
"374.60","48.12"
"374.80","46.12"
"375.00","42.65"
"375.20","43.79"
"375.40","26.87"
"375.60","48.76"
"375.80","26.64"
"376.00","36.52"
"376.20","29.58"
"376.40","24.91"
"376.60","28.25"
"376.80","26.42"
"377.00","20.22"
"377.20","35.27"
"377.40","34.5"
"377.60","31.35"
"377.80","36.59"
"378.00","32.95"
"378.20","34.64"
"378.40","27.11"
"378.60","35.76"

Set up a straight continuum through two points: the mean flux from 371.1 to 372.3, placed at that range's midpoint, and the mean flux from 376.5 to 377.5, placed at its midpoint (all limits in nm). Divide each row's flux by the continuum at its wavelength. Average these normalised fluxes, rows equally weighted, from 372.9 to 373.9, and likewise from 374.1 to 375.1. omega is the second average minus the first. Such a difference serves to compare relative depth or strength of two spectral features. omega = 0.1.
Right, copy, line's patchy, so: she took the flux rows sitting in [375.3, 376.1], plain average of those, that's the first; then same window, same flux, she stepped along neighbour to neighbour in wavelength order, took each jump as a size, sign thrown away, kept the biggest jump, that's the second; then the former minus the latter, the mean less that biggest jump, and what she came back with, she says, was 13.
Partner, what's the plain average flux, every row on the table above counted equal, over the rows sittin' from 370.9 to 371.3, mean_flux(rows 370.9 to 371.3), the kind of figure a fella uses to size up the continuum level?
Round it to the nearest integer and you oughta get 40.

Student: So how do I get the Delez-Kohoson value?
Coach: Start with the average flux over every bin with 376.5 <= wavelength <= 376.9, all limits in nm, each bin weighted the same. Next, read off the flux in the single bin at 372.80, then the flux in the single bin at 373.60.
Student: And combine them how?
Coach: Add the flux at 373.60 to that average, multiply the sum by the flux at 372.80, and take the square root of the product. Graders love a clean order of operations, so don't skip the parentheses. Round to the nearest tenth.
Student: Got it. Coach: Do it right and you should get 53.6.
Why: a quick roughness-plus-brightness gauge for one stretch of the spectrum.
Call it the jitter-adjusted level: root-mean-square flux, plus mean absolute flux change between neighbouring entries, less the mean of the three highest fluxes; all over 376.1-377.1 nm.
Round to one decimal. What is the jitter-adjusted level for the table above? 2.0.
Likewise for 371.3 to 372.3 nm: 1.0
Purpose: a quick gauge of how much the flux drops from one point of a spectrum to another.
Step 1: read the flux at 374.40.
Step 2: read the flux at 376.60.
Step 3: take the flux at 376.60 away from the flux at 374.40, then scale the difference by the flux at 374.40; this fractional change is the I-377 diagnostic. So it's 0.50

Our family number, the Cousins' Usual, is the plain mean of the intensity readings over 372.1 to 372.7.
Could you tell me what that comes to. 24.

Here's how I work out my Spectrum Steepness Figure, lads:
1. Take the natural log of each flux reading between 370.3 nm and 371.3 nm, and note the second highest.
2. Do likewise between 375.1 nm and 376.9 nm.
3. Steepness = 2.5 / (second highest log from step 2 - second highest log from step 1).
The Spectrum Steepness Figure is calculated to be -22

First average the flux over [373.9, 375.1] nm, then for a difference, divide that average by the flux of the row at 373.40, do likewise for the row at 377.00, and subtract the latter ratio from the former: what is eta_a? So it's -1.8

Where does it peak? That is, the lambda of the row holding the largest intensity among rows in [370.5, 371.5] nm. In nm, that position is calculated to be 370.60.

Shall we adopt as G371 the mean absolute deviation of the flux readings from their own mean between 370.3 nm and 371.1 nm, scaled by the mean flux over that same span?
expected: 0.07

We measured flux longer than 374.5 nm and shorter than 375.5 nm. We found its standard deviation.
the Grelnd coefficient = 8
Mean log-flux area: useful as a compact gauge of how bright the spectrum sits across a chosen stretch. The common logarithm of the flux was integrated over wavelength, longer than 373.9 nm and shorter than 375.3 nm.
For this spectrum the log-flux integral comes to 2.4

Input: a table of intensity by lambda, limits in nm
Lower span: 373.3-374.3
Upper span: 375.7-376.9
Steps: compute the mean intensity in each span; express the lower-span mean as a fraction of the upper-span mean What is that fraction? 2.1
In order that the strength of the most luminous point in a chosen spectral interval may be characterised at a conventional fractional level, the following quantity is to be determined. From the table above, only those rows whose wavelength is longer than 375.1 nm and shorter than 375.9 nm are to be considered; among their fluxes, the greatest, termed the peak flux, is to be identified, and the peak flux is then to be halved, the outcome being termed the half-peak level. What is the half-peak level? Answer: 24.4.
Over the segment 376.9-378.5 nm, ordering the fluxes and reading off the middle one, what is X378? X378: 34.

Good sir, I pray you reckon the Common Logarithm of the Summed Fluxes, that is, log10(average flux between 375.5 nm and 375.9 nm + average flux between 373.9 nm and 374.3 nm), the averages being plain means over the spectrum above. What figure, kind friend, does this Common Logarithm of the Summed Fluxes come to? 2.04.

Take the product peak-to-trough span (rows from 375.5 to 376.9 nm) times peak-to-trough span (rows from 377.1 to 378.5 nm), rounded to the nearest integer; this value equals 226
